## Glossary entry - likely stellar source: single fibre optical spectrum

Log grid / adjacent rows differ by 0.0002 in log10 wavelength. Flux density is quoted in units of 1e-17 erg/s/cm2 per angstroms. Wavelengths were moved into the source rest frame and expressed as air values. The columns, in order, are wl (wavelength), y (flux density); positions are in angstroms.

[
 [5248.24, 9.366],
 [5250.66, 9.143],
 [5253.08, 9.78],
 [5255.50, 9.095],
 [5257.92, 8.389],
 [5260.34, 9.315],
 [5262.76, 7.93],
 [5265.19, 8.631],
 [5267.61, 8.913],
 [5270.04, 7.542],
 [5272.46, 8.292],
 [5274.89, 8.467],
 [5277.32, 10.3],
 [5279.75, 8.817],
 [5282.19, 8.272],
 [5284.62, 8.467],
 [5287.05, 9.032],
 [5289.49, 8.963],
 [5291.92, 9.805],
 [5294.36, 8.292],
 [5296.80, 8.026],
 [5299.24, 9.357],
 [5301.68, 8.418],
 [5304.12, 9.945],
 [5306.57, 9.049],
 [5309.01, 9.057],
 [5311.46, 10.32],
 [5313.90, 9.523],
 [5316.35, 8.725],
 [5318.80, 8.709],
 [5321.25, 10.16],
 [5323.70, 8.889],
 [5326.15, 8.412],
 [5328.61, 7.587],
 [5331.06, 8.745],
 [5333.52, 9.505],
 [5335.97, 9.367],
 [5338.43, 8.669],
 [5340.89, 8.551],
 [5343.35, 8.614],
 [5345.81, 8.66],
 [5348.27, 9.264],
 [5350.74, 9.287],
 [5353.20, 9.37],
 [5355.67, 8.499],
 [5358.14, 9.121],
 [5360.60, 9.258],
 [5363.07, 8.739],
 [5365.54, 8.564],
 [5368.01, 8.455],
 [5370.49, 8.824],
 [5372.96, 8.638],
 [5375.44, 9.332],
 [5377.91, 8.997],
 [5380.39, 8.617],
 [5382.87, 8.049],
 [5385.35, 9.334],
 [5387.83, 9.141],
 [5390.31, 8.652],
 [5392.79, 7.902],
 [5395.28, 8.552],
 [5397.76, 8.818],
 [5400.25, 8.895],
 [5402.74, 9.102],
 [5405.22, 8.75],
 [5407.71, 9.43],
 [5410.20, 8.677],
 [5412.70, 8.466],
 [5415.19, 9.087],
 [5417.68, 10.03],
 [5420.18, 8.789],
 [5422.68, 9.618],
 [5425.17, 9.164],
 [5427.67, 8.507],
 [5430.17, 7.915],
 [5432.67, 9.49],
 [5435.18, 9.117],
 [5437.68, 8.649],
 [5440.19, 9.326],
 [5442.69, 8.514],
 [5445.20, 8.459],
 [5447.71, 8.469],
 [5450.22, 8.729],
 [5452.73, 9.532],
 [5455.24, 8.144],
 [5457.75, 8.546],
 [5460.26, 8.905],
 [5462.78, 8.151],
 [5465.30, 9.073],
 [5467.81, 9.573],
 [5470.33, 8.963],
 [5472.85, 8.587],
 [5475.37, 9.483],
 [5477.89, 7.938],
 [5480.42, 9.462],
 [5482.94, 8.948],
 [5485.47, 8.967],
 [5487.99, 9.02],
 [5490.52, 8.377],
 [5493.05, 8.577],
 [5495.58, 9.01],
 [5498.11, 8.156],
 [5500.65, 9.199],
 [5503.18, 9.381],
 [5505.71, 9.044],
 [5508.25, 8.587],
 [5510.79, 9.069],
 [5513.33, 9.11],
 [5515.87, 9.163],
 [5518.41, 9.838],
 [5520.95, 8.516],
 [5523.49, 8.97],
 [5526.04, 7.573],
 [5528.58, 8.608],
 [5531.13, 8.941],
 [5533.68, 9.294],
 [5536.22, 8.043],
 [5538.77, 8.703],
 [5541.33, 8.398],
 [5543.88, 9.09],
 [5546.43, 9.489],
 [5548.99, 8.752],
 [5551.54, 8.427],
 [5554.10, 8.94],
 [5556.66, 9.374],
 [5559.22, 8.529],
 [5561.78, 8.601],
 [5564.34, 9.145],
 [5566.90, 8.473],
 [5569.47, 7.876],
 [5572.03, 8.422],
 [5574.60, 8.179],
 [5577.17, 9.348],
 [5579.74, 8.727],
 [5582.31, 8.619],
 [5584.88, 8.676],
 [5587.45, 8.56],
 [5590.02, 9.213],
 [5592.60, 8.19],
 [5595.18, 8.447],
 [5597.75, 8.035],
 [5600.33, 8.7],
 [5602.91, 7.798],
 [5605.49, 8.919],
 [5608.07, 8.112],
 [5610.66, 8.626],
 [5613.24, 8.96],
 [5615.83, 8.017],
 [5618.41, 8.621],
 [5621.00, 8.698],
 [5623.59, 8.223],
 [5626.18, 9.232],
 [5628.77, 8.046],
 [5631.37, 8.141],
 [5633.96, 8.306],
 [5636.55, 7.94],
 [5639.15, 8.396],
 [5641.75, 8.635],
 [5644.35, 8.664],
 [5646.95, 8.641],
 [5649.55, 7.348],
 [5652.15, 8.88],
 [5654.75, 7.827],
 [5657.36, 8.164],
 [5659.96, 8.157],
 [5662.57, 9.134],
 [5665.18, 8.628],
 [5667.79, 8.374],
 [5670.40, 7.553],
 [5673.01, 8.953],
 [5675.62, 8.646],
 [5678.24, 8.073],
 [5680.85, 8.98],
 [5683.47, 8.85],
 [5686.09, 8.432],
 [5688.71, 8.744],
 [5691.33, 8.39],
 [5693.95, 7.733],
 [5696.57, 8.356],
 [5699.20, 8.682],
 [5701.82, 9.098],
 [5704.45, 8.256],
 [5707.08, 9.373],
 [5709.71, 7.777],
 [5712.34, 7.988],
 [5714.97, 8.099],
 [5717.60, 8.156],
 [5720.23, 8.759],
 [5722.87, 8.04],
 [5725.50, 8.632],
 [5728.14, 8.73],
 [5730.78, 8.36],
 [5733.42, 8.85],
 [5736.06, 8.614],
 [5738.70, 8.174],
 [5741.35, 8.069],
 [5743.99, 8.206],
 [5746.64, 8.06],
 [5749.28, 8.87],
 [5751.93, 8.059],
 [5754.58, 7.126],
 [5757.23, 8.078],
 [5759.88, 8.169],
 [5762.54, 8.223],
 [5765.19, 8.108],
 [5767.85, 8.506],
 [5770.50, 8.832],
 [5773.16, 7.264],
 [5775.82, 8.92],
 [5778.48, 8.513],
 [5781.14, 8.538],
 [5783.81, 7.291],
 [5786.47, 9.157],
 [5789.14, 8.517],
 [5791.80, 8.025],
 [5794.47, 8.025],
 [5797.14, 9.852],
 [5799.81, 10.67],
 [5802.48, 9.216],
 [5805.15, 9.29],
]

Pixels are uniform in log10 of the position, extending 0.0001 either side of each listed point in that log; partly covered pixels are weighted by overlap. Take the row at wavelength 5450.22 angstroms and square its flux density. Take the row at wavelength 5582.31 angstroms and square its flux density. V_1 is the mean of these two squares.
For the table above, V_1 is 75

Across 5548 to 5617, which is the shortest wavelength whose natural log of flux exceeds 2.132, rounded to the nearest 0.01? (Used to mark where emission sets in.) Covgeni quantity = 5548.99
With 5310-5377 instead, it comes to 5311.46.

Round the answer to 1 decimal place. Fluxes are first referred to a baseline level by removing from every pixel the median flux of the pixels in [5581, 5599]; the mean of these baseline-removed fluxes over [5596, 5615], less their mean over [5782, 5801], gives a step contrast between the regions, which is -0.3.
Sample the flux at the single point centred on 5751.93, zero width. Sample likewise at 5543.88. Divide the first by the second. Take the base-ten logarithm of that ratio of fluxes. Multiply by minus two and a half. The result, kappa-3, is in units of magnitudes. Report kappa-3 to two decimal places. 0.13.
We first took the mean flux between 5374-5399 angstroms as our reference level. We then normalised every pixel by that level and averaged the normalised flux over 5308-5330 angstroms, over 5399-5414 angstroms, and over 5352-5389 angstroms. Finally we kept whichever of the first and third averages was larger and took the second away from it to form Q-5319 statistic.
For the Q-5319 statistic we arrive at 0.018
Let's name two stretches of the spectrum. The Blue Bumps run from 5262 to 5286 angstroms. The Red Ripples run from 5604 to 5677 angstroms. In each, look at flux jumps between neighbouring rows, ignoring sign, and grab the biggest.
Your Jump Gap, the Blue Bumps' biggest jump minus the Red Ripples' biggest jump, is 0.3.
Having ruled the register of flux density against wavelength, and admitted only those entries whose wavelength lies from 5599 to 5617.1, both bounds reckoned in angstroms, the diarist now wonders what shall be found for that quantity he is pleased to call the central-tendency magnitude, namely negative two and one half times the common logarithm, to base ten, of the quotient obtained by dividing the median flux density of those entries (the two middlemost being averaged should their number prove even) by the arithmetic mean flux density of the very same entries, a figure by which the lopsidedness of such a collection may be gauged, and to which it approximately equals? -0.023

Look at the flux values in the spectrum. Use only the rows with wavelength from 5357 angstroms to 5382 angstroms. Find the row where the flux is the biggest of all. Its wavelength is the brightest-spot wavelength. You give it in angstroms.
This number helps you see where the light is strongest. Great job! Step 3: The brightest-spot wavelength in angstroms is 5375.44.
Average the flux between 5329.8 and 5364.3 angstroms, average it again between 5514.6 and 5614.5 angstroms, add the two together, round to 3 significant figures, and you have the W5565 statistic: 17.6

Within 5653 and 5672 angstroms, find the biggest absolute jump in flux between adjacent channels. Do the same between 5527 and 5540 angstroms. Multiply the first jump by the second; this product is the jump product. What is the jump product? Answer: 1.2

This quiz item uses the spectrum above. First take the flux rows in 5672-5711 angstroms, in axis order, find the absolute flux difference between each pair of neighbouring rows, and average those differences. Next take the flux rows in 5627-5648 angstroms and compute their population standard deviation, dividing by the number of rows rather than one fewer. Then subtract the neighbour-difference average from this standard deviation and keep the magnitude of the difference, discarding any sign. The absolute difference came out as 0.35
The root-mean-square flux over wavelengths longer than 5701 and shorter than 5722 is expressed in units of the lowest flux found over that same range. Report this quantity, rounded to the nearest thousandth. 1.087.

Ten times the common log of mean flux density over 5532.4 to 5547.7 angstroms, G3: 9.46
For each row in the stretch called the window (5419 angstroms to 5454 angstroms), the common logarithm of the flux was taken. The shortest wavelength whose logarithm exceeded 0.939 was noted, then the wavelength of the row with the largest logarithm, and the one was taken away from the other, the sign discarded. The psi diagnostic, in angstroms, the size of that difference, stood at 2.5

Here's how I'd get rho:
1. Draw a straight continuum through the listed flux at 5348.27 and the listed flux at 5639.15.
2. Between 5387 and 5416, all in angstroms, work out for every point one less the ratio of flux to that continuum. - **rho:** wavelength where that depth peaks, 5392.79 angstroms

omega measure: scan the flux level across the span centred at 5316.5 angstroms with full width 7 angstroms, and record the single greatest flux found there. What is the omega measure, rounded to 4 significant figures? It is 9.523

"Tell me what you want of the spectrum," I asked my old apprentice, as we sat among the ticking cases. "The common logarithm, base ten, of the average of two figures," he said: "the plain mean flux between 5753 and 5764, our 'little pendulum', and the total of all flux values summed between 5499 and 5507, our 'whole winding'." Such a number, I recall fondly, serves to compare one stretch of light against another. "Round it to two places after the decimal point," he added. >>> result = 1.25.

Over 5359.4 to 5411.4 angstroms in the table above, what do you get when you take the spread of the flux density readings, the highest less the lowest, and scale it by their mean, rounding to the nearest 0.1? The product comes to 13.4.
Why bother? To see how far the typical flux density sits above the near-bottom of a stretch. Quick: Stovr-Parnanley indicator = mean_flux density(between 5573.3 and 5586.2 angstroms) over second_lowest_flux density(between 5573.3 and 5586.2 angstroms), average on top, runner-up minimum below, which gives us 1.01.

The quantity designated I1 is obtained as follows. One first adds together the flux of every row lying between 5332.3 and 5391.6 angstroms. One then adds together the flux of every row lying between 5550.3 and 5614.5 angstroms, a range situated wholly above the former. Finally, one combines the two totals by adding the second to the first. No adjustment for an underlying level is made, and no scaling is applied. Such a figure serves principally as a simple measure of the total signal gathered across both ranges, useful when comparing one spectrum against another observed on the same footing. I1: 428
